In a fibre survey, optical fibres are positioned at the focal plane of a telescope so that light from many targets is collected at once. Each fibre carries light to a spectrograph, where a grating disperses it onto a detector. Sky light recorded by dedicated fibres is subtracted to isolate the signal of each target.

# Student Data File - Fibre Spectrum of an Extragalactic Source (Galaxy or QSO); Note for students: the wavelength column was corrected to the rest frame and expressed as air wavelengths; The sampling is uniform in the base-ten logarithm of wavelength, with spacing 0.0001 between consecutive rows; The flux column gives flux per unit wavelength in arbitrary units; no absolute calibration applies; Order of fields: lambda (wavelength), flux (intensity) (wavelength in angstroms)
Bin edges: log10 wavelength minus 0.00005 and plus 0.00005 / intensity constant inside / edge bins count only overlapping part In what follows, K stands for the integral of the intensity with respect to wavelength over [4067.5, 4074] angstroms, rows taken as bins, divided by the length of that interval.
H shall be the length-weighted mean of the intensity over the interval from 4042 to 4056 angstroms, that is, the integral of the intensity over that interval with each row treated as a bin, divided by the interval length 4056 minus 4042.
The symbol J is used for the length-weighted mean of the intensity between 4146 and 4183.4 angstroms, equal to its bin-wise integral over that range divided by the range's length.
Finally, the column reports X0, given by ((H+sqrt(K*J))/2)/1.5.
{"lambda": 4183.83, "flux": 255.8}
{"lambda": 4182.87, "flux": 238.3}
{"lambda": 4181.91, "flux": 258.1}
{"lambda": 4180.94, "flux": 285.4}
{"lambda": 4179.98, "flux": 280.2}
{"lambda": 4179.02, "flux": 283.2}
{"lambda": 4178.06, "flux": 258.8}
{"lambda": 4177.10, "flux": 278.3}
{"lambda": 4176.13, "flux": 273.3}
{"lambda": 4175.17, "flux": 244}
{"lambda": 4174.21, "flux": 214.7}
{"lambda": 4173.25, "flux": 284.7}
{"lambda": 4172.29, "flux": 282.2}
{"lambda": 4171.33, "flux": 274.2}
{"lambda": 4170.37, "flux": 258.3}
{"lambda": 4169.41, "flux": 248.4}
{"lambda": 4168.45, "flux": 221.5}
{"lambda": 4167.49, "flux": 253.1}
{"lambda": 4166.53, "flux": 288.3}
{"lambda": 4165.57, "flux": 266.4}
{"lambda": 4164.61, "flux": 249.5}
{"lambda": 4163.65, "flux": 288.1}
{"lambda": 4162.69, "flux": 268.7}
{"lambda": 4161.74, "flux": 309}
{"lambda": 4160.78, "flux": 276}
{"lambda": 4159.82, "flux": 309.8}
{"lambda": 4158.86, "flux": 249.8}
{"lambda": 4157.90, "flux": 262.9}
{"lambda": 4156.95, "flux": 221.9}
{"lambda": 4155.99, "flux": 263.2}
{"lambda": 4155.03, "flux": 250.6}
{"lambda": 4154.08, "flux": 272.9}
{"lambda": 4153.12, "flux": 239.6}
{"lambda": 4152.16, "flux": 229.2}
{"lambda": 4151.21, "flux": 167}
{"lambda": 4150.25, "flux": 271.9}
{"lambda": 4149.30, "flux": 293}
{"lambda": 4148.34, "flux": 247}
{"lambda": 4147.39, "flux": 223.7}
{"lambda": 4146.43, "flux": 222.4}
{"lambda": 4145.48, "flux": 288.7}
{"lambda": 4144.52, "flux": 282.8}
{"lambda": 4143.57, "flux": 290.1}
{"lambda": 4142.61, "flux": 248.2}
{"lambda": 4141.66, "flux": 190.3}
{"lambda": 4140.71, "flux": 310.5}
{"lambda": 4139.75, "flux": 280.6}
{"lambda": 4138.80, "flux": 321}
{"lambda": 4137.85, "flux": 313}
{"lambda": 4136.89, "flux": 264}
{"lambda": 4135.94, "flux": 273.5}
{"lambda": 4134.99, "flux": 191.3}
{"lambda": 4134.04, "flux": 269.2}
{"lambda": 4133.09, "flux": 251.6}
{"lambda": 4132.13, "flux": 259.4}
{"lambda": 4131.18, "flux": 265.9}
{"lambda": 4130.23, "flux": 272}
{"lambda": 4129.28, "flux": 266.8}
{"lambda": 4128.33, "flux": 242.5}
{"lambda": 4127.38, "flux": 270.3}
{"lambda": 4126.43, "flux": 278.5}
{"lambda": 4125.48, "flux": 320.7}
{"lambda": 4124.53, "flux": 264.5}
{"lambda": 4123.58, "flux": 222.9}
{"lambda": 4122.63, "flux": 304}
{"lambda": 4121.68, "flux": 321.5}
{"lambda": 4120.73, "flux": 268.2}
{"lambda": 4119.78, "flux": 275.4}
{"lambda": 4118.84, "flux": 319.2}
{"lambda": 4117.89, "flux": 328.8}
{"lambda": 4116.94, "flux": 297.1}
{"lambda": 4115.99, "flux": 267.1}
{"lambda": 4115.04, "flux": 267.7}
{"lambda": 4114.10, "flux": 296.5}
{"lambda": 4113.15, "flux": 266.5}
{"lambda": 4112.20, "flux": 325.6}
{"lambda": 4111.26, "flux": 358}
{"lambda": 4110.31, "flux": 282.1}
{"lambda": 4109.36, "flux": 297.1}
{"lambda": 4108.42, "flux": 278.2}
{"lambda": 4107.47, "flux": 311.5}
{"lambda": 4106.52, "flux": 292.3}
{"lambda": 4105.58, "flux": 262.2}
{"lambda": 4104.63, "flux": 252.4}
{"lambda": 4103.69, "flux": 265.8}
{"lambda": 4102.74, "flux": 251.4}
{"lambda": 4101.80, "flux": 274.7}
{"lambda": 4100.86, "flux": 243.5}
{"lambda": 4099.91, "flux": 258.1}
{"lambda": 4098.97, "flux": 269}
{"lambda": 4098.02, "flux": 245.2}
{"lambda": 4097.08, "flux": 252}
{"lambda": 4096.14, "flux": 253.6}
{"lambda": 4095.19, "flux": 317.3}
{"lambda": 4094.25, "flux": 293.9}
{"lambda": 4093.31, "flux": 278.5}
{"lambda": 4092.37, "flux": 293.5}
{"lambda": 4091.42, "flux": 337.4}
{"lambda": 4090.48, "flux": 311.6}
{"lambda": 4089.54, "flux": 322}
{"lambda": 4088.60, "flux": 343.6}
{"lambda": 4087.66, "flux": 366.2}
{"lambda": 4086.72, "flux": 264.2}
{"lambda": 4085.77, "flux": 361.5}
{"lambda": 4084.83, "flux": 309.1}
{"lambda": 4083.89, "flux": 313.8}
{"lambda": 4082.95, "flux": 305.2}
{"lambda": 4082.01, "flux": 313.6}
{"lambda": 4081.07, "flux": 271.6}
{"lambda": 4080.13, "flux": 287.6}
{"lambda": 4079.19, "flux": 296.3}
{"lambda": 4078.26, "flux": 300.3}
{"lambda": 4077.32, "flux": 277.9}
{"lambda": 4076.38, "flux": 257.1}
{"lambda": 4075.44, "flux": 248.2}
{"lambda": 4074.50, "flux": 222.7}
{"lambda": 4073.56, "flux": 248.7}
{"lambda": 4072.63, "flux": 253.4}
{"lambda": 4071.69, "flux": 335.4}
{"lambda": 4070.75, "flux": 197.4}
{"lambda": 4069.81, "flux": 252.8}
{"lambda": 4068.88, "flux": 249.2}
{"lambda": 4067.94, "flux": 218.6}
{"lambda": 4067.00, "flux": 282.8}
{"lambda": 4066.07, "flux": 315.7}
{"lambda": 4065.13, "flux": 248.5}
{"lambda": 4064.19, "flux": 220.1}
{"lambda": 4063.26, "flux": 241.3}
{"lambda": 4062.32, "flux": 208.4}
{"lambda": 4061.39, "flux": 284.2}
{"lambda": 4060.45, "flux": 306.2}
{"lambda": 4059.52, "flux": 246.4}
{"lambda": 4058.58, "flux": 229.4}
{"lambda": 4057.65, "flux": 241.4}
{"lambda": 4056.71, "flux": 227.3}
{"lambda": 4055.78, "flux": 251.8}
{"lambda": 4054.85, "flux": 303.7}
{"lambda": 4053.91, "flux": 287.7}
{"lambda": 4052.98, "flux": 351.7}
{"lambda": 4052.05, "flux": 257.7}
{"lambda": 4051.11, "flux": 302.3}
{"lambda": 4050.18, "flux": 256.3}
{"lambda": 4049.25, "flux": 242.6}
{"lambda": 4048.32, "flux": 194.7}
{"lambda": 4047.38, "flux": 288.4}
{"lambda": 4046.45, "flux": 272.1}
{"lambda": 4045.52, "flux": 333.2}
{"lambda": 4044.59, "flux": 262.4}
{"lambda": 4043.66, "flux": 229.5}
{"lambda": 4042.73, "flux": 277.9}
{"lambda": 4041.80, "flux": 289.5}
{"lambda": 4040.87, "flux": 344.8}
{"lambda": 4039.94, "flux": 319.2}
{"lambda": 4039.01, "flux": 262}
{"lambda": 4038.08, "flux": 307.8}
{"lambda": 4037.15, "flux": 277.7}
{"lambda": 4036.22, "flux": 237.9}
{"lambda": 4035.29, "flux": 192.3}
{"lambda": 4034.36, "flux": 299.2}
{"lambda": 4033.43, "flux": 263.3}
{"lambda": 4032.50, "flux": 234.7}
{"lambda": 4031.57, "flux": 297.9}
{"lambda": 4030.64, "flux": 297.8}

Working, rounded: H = 275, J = 259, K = 251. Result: 177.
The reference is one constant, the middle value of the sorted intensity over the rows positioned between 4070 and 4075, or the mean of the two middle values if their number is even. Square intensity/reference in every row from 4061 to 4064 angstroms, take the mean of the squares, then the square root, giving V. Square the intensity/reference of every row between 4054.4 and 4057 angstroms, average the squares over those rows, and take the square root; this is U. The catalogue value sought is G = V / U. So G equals 0.94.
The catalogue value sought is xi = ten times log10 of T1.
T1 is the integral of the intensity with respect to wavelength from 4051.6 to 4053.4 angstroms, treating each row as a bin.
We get 27.4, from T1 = 548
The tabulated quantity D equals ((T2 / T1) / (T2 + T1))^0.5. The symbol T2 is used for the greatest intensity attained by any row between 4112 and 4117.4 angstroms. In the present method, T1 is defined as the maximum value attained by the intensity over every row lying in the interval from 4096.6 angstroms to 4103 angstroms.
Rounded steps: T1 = 274.7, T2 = 325.6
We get 0.0444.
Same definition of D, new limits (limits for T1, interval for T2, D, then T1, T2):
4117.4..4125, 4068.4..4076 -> 0.0392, 328.8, 335.4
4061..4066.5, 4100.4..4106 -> 0.0384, 315.7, 274.7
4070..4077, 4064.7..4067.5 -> 0.0380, 335.4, 315.7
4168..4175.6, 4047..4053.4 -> 0.0441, 284.7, 351.7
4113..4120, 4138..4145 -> 0.0388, 328.8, 321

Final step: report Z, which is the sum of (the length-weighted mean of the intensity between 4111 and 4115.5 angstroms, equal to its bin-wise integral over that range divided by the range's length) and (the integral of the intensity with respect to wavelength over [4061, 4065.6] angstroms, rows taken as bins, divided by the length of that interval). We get 541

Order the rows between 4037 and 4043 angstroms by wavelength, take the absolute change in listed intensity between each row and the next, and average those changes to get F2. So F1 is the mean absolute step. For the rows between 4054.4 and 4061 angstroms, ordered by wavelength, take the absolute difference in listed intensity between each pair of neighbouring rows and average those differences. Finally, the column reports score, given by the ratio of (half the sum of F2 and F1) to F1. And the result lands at 1.13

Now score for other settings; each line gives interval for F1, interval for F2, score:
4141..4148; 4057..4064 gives 1.11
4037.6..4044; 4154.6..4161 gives 0.91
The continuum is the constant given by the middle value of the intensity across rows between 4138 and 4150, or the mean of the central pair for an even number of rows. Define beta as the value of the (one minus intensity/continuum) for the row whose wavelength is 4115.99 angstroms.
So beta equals 0.05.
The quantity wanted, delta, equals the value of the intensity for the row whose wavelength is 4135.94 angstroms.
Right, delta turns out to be 273.5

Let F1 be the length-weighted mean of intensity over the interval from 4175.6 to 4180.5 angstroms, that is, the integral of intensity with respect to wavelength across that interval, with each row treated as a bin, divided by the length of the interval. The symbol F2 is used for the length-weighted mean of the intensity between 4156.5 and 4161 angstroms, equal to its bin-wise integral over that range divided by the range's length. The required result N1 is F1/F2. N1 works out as 1.04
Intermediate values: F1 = 275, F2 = 264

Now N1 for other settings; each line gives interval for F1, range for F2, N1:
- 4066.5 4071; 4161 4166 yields 0.88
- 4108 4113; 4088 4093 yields 0.95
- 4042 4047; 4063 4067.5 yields 1.05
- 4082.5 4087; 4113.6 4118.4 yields 1.07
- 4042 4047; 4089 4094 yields 0.90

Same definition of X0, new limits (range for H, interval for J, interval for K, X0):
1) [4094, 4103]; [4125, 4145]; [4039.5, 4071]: 178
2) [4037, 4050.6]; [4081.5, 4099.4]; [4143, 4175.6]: 186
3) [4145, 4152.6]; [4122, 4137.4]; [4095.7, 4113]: 171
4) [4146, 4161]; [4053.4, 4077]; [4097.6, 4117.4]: 172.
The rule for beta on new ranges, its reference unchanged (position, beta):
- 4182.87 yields 0.15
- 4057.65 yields 0.14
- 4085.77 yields -0.28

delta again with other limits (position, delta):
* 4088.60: 343.6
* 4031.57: 297.9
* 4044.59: 262.4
